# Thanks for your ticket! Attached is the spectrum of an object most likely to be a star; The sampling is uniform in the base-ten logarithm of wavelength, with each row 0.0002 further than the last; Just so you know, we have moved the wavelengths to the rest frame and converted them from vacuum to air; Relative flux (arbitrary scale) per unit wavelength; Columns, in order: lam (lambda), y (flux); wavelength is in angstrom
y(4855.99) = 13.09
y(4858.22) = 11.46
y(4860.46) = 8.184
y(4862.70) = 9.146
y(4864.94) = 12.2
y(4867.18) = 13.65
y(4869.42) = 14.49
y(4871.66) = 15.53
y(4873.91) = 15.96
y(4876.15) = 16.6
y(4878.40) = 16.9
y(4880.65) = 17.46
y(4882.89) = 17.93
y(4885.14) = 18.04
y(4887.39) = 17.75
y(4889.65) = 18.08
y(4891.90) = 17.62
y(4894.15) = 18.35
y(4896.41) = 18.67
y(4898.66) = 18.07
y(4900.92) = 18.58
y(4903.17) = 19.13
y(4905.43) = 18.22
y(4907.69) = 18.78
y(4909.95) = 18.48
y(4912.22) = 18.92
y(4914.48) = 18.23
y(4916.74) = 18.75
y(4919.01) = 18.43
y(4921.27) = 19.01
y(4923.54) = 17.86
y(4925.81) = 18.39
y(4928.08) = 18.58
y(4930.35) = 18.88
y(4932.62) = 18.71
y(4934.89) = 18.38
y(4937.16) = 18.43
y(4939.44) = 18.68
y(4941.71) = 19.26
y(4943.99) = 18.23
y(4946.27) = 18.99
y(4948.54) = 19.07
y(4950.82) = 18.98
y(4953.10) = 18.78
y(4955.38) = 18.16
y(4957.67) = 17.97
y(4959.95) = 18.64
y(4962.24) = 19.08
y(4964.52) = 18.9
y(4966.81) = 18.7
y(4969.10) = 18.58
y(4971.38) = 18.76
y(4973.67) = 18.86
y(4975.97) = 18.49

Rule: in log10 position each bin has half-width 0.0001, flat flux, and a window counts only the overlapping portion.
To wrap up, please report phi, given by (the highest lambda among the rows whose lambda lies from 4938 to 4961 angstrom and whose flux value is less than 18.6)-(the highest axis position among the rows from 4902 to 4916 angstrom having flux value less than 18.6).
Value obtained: 43.2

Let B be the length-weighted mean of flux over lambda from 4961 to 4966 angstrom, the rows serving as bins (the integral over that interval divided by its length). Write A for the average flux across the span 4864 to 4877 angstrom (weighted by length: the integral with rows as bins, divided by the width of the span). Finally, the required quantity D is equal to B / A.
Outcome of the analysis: 1.29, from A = 14.7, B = 19.0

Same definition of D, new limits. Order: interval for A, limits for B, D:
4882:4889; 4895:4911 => 1.04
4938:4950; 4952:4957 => 0.98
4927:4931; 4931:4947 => 1.00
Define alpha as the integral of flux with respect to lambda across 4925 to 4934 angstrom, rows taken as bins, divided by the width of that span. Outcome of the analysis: 18.65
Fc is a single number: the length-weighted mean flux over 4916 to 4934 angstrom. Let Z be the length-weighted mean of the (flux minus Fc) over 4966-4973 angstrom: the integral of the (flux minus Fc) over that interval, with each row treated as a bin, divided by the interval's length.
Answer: 0.1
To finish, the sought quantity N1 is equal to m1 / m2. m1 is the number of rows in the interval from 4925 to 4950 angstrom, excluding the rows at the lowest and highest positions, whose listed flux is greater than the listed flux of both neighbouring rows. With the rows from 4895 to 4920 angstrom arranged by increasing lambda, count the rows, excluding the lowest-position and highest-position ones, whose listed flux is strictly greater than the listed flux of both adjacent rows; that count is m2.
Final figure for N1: 0.5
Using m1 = 2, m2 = 4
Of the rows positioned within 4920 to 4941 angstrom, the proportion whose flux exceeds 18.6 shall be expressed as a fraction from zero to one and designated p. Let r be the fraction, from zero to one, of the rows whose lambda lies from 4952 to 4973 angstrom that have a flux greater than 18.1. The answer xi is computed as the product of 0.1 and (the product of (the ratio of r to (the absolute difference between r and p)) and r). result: 0.18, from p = 0.44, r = 0.89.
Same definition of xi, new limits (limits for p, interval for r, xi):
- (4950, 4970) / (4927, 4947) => 0.30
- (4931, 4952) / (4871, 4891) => 0.00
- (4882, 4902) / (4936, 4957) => 0.11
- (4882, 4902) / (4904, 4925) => 0.10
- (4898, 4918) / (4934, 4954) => 0.18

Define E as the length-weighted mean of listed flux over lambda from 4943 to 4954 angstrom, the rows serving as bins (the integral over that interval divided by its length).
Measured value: 18.8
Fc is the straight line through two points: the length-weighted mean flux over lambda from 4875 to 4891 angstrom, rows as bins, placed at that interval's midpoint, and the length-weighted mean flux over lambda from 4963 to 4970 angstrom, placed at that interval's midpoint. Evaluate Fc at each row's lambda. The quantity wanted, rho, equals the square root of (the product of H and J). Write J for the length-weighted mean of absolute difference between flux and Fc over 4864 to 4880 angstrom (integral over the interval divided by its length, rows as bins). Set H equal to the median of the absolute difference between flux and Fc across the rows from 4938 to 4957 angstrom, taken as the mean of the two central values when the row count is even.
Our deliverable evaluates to 1.0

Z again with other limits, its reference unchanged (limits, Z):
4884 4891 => -0.6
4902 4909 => 0.1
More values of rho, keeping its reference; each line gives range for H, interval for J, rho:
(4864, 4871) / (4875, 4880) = 1.5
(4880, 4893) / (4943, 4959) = 0.3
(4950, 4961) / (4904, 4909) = 0.5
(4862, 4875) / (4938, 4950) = 1.3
